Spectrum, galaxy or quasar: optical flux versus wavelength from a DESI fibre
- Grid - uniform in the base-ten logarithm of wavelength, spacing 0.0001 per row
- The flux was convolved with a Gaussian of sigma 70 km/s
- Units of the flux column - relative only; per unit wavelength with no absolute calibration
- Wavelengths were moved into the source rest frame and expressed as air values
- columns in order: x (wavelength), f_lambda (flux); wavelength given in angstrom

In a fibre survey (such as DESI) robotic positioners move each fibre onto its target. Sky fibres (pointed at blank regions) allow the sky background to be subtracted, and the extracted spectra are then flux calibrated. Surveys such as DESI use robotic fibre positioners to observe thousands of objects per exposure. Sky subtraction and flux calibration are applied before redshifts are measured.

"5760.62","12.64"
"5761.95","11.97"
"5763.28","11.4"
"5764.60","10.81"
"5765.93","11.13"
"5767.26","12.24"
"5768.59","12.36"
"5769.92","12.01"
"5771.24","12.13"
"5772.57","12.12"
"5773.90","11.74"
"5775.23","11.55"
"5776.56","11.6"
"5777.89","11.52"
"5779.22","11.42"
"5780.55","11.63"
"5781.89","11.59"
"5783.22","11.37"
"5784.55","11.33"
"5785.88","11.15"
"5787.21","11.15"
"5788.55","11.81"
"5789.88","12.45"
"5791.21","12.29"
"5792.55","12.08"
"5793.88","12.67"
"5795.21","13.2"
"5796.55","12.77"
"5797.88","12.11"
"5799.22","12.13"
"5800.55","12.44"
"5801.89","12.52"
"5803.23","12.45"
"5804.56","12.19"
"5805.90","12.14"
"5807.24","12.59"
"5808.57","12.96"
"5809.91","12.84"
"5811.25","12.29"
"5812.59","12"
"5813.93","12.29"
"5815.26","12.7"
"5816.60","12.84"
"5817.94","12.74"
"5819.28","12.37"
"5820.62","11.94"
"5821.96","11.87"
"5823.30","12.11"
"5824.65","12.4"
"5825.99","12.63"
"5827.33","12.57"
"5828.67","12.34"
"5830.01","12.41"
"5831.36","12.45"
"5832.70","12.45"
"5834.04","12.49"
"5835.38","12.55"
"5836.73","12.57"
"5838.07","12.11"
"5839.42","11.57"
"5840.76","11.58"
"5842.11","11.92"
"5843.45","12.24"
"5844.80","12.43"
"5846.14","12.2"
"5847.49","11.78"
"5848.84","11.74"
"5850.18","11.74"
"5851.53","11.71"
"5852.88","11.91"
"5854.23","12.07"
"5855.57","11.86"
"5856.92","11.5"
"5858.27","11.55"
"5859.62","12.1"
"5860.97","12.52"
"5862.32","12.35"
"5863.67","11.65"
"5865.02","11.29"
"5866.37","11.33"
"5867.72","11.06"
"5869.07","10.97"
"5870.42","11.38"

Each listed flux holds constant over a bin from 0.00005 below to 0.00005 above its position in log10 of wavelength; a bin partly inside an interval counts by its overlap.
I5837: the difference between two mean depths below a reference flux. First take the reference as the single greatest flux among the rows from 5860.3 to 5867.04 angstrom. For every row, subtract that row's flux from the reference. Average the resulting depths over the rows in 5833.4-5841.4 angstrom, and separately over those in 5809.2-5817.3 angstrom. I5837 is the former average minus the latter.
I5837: 0.35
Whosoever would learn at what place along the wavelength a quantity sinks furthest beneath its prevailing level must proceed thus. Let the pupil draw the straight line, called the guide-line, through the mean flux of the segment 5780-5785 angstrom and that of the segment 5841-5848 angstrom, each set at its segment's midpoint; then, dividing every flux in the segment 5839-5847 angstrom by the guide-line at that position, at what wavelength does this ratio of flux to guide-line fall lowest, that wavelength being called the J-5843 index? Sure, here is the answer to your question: 5840.76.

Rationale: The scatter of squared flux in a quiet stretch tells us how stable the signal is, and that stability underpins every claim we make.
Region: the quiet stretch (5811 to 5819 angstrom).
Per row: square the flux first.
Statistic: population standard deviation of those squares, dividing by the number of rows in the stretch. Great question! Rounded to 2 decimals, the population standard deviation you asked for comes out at 7.52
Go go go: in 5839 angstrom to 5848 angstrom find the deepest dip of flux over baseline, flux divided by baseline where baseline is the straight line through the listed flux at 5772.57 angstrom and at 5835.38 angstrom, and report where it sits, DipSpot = 5839.42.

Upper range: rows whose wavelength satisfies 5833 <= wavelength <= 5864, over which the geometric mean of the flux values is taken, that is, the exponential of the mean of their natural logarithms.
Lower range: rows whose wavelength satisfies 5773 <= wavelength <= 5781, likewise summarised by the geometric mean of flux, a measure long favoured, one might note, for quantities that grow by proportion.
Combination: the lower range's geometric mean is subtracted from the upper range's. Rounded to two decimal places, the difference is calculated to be 0.42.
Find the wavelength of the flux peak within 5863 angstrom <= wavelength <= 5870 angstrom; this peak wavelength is 5863.67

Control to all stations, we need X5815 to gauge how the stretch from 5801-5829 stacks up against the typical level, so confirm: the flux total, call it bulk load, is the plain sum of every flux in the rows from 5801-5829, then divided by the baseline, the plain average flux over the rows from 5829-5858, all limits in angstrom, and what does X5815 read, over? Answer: 21.6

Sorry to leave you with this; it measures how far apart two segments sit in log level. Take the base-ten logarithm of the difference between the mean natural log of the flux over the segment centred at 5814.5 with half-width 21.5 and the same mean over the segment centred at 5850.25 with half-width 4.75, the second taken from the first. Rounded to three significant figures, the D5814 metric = -1.33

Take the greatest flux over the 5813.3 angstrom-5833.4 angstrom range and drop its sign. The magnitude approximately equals 12.8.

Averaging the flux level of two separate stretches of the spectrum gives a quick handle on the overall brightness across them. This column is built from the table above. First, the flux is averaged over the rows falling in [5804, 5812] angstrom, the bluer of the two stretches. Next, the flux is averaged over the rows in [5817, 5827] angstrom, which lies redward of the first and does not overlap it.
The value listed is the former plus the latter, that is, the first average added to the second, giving 24.8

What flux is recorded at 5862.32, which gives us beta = 12.35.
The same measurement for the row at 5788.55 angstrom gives 11.81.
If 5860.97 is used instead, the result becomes 12.52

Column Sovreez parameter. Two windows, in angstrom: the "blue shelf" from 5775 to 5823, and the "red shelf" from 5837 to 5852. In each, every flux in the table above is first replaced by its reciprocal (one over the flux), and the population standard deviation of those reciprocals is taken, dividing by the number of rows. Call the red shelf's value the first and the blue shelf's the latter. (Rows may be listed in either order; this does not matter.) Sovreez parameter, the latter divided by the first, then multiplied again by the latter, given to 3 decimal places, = 0.007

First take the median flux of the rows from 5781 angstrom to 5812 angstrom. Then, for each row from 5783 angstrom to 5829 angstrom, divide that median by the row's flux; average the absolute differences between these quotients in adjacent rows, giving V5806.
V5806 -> 0.023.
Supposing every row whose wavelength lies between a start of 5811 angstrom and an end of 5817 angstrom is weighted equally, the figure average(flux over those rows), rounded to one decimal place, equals 12.4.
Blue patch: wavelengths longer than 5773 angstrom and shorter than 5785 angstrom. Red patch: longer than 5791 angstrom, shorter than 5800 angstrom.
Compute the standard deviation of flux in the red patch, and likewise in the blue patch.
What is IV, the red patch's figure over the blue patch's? 3.2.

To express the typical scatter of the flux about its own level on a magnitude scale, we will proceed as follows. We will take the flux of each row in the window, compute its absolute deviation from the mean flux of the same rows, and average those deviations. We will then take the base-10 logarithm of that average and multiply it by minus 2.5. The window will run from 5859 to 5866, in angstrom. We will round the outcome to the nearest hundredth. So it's 0.97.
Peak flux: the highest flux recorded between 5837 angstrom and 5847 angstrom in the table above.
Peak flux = 12.43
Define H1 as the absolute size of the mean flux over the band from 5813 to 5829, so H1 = 12.40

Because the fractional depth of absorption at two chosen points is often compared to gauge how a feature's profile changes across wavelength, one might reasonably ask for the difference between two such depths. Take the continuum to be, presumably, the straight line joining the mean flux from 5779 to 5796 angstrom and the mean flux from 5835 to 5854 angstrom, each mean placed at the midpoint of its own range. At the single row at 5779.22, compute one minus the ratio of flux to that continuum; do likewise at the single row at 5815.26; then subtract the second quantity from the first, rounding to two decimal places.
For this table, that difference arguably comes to 0.10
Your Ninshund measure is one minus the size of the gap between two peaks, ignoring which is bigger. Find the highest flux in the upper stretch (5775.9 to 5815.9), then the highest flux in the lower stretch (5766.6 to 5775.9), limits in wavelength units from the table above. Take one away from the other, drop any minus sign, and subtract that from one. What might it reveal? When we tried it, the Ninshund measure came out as 0.2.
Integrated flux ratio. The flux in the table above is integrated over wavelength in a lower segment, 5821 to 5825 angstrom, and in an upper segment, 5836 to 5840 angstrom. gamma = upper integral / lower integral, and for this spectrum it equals 1.00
